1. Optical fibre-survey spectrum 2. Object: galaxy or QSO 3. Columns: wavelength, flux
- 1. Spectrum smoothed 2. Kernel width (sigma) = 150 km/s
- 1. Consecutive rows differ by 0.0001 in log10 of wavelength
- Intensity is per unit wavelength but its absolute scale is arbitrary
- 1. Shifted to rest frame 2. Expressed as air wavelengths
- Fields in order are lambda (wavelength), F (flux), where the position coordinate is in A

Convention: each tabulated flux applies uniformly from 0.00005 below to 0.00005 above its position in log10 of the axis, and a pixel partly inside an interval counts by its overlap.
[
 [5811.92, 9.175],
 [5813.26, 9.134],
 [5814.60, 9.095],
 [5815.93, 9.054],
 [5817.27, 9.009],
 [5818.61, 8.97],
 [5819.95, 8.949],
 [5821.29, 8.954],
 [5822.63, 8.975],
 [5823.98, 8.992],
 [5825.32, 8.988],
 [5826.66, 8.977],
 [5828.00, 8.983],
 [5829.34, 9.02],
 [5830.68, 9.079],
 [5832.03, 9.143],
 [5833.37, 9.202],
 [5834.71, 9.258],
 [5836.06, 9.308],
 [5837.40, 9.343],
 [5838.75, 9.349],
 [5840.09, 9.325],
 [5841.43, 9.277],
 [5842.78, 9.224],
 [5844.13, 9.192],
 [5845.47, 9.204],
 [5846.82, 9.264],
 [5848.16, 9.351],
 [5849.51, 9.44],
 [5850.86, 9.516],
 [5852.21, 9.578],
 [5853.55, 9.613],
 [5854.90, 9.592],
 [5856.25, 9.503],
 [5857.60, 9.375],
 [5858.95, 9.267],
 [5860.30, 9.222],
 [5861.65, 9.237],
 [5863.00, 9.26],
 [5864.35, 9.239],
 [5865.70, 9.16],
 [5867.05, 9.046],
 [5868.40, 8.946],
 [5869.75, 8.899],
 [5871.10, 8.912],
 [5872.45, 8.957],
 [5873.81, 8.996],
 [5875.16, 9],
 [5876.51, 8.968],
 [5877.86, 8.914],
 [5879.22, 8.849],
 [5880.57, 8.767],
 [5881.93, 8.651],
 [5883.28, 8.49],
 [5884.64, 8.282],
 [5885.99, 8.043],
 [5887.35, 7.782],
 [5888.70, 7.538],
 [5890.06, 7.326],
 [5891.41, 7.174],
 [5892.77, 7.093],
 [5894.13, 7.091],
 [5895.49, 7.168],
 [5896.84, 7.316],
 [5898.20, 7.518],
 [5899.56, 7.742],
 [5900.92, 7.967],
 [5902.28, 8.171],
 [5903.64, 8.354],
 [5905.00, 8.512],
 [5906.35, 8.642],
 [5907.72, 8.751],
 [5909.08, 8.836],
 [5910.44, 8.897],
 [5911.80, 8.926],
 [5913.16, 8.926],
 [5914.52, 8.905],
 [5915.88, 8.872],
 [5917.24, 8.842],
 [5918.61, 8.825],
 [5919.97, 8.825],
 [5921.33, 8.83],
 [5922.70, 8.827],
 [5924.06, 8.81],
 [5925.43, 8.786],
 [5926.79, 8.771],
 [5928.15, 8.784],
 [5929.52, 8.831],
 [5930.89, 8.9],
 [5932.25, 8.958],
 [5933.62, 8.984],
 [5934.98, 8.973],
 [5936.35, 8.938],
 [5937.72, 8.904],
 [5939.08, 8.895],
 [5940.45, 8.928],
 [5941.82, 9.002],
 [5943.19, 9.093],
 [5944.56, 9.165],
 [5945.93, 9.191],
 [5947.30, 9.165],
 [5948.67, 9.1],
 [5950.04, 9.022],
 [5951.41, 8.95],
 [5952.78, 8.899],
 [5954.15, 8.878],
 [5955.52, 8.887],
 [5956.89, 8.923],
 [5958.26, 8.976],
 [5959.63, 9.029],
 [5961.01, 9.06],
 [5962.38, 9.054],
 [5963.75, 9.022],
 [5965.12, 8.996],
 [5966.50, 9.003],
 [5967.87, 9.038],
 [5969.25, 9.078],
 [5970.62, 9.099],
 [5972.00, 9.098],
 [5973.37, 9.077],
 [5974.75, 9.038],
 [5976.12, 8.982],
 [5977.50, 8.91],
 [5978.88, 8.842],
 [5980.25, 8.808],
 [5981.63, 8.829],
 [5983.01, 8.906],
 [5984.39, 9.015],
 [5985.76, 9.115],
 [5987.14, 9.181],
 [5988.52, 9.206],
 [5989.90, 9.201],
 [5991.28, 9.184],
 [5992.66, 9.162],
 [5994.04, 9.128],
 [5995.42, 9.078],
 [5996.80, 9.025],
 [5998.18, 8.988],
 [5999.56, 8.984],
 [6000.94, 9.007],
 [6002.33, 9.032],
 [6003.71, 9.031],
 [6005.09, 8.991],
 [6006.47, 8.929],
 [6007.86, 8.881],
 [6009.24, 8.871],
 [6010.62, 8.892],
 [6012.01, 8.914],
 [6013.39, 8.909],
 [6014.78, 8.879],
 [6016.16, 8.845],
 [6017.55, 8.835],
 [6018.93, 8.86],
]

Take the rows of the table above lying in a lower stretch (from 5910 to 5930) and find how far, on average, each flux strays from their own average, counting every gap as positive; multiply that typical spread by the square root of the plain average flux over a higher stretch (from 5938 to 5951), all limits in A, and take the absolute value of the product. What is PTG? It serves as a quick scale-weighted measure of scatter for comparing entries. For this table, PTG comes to 0.1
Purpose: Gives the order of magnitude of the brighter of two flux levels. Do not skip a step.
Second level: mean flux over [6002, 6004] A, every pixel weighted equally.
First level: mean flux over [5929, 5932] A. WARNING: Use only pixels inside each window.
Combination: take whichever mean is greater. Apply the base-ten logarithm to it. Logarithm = 0.956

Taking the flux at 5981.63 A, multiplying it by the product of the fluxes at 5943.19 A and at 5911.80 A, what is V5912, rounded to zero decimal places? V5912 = 717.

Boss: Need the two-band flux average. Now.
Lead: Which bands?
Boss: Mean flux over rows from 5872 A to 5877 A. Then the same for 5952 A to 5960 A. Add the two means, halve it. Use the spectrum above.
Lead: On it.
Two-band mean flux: 8.96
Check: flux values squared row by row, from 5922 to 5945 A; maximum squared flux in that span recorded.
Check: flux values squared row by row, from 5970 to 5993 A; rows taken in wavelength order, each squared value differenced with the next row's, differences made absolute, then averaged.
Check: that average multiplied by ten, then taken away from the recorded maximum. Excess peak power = 76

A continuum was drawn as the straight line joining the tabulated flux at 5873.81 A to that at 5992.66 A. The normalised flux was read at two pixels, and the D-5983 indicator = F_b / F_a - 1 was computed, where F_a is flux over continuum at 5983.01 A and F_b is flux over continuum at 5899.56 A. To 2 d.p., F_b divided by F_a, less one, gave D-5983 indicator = -0.12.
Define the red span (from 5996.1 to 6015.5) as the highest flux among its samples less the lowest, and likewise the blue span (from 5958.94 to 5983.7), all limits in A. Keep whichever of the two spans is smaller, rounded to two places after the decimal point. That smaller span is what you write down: 0.16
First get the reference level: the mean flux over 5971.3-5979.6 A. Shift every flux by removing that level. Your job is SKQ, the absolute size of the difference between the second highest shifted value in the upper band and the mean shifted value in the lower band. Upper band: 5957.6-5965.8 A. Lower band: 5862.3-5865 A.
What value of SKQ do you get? 0.20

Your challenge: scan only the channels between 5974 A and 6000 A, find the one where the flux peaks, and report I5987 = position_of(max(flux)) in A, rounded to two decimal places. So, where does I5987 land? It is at 5988.52 A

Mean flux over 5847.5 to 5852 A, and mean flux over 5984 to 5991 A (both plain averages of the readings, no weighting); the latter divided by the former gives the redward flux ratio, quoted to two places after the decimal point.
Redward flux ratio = 0.97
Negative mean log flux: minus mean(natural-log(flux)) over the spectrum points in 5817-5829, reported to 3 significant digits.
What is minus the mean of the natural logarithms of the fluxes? -2.19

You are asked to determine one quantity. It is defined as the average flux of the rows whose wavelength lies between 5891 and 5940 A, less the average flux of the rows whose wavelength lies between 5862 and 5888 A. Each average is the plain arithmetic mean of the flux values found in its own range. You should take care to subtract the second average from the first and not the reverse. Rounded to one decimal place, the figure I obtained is -0.3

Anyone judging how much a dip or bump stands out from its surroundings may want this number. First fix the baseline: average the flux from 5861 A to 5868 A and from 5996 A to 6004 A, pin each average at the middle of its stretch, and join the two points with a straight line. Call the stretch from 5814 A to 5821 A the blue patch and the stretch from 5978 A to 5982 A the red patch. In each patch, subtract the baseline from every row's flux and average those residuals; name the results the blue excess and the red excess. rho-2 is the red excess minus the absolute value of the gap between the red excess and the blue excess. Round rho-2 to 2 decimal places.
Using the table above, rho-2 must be -0.23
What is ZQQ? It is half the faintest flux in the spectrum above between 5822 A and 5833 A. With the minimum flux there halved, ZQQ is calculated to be 4.49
